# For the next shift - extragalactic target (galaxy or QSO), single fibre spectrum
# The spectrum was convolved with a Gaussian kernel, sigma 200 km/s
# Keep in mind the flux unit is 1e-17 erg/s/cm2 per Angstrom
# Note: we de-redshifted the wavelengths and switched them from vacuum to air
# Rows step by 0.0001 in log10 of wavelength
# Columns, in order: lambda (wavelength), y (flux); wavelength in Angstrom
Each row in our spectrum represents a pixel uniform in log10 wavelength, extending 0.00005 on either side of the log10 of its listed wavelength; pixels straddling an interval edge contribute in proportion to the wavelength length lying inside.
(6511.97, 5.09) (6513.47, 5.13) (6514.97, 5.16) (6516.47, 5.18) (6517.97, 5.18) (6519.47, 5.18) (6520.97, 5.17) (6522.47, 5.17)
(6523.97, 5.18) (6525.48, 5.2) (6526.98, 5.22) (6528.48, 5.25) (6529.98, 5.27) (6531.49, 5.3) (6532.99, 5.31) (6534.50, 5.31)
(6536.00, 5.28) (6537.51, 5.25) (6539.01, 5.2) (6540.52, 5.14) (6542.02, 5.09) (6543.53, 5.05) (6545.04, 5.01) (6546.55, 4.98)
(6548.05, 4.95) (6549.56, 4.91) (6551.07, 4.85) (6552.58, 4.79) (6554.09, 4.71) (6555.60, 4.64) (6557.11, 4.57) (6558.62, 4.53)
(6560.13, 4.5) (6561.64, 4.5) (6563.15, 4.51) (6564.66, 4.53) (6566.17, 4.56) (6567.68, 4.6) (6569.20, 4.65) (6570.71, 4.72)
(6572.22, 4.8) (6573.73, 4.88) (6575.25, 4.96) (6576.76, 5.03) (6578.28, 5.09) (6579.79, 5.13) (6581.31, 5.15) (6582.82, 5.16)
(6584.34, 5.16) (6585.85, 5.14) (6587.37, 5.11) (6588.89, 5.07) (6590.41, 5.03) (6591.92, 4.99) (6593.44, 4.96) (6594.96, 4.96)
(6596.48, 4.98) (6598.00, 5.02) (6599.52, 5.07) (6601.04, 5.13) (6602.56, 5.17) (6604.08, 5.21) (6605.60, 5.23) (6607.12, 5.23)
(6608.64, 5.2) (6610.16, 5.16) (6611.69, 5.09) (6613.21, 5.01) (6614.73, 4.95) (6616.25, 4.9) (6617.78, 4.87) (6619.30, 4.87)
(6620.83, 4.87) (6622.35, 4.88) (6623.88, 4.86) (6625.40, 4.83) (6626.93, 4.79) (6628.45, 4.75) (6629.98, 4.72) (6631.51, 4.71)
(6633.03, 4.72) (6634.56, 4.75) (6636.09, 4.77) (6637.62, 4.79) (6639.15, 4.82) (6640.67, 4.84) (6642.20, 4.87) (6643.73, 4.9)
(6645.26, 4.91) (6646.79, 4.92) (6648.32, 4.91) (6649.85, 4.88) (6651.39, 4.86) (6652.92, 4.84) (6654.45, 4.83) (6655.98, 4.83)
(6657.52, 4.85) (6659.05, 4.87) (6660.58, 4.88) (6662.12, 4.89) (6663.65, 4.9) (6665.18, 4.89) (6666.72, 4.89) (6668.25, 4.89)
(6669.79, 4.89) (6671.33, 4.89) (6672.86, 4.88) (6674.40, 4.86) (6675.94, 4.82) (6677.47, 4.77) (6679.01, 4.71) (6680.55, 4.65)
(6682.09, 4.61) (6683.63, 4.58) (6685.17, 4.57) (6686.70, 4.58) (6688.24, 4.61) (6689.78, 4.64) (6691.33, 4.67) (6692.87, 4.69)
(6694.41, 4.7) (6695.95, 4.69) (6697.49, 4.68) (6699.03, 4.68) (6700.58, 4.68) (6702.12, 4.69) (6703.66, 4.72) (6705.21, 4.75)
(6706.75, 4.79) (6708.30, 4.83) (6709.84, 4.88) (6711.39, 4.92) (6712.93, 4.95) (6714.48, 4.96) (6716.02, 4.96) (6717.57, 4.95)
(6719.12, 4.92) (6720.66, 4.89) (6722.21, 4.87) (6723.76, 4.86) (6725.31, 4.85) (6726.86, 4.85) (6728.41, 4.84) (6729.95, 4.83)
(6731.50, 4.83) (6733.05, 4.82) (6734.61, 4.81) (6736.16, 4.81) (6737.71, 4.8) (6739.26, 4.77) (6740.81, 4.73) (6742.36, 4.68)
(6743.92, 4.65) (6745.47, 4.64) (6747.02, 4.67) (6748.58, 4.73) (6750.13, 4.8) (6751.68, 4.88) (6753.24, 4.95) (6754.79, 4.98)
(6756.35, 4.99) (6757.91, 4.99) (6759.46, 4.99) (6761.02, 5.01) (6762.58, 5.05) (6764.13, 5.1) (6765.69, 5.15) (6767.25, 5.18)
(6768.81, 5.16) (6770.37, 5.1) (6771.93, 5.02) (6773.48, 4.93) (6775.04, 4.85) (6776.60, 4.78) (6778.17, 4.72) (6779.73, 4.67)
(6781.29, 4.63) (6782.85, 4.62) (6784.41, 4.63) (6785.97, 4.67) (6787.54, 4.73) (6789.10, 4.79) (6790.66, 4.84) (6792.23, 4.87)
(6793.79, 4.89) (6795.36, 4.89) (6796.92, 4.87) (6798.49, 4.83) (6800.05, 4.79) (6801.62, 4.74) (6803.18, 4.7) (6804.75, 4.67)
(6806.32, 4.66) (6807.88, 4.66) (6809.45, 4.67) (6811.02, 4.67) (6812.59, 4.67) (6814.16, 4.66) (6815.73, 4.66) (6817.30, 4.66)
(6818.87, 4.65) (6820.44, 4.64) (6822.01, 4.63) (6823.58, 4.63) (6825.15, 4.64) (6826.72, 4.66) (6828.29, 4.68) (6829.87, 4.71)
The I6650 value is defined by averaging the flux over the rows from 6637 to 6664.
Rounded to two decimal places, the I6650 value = 4.87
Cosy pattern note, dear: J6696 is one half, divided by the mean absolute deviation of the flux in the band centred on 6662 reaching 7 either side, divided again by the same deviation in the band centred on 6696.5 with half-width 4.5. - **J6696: 4219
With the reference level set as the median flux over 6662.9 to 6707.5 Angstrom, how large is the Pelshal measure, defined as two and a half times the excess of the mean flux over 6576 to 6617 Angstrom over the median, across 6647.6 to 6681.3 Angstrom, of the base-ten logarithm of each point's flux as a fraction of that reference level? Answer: 12.7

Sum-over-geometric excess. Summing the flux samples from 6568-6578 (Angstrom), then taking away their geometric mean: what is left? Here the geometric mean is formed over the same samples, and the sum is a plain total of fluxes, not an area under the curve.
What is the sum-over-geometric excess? 24.2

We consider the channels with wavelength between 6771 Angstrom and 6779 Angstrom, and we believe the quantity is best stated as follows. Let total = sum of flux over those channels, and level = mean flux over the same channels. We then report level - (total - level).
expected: -15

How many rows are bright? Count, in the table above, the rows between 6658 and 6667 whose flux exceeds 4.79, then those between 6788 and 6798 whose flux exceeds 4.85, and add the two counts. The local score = 10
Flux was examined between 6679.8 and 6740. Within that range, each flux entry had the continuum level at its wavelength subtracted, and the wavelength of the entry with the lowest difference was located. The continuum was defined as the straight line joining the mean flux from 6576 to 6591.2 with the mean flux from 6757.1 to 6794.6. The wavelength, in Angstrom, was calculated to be 6685.17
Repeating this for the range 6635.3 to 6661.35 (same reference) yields 6636.09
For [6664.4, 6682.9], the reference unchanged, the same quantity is 6682.09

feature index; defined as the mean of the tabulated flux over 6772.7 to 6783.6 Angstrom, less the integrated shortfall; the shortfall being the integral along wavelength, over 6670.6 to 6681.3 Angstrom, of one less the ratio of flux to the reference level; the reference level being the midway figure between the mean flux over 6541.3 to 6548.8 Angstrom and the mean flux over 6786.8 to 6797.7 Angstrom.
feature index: 4.46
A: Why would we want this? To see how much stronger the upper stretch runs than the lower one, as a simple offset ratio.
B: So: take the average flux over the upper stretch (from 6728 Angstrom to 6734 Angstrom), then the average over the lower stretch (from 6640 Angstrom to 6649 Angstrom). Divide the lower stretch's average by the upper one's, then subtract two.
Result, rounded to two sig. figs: -0.99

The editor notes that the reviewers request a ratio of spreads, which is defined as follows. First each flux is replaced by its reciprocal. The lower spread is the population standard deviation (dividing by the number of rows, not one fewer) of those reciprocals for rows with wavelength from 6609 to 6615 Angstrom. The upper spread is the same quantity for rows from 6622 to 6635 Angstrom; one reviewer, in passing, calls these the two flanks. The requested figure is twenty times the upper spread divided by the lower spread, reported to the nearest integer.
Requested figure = 17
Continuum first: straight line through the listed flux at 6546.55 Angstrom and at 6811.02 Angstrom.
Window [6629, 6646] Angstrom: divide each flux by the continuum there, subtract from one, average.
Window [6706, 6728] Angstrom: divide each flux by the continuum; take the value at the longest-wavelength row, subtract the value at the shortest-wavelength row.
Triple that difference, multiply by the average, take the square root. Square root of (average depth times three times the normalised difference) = 0.028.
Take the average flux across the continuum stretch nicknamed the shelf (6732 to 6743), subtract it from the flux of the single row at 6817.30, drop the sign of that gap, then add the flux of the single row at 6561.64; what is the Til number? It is 4.6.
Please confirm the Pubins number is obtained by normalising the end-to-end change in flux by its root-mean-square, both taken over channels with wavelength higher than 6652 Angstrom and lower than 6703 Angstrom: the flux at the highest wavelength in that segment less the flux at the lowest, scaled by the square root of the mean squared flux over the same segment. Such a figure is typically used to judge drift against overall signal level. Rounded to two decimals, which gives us -0.03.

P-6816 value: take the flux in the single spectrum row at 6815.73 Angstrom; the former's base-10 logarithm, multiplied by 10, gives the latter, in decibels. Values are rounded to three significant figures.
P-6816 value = 6.68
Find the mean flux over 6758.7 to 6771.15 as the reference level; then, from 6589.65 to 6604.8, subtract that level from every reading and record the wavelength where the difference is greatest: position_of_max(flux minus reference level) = 6604.08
